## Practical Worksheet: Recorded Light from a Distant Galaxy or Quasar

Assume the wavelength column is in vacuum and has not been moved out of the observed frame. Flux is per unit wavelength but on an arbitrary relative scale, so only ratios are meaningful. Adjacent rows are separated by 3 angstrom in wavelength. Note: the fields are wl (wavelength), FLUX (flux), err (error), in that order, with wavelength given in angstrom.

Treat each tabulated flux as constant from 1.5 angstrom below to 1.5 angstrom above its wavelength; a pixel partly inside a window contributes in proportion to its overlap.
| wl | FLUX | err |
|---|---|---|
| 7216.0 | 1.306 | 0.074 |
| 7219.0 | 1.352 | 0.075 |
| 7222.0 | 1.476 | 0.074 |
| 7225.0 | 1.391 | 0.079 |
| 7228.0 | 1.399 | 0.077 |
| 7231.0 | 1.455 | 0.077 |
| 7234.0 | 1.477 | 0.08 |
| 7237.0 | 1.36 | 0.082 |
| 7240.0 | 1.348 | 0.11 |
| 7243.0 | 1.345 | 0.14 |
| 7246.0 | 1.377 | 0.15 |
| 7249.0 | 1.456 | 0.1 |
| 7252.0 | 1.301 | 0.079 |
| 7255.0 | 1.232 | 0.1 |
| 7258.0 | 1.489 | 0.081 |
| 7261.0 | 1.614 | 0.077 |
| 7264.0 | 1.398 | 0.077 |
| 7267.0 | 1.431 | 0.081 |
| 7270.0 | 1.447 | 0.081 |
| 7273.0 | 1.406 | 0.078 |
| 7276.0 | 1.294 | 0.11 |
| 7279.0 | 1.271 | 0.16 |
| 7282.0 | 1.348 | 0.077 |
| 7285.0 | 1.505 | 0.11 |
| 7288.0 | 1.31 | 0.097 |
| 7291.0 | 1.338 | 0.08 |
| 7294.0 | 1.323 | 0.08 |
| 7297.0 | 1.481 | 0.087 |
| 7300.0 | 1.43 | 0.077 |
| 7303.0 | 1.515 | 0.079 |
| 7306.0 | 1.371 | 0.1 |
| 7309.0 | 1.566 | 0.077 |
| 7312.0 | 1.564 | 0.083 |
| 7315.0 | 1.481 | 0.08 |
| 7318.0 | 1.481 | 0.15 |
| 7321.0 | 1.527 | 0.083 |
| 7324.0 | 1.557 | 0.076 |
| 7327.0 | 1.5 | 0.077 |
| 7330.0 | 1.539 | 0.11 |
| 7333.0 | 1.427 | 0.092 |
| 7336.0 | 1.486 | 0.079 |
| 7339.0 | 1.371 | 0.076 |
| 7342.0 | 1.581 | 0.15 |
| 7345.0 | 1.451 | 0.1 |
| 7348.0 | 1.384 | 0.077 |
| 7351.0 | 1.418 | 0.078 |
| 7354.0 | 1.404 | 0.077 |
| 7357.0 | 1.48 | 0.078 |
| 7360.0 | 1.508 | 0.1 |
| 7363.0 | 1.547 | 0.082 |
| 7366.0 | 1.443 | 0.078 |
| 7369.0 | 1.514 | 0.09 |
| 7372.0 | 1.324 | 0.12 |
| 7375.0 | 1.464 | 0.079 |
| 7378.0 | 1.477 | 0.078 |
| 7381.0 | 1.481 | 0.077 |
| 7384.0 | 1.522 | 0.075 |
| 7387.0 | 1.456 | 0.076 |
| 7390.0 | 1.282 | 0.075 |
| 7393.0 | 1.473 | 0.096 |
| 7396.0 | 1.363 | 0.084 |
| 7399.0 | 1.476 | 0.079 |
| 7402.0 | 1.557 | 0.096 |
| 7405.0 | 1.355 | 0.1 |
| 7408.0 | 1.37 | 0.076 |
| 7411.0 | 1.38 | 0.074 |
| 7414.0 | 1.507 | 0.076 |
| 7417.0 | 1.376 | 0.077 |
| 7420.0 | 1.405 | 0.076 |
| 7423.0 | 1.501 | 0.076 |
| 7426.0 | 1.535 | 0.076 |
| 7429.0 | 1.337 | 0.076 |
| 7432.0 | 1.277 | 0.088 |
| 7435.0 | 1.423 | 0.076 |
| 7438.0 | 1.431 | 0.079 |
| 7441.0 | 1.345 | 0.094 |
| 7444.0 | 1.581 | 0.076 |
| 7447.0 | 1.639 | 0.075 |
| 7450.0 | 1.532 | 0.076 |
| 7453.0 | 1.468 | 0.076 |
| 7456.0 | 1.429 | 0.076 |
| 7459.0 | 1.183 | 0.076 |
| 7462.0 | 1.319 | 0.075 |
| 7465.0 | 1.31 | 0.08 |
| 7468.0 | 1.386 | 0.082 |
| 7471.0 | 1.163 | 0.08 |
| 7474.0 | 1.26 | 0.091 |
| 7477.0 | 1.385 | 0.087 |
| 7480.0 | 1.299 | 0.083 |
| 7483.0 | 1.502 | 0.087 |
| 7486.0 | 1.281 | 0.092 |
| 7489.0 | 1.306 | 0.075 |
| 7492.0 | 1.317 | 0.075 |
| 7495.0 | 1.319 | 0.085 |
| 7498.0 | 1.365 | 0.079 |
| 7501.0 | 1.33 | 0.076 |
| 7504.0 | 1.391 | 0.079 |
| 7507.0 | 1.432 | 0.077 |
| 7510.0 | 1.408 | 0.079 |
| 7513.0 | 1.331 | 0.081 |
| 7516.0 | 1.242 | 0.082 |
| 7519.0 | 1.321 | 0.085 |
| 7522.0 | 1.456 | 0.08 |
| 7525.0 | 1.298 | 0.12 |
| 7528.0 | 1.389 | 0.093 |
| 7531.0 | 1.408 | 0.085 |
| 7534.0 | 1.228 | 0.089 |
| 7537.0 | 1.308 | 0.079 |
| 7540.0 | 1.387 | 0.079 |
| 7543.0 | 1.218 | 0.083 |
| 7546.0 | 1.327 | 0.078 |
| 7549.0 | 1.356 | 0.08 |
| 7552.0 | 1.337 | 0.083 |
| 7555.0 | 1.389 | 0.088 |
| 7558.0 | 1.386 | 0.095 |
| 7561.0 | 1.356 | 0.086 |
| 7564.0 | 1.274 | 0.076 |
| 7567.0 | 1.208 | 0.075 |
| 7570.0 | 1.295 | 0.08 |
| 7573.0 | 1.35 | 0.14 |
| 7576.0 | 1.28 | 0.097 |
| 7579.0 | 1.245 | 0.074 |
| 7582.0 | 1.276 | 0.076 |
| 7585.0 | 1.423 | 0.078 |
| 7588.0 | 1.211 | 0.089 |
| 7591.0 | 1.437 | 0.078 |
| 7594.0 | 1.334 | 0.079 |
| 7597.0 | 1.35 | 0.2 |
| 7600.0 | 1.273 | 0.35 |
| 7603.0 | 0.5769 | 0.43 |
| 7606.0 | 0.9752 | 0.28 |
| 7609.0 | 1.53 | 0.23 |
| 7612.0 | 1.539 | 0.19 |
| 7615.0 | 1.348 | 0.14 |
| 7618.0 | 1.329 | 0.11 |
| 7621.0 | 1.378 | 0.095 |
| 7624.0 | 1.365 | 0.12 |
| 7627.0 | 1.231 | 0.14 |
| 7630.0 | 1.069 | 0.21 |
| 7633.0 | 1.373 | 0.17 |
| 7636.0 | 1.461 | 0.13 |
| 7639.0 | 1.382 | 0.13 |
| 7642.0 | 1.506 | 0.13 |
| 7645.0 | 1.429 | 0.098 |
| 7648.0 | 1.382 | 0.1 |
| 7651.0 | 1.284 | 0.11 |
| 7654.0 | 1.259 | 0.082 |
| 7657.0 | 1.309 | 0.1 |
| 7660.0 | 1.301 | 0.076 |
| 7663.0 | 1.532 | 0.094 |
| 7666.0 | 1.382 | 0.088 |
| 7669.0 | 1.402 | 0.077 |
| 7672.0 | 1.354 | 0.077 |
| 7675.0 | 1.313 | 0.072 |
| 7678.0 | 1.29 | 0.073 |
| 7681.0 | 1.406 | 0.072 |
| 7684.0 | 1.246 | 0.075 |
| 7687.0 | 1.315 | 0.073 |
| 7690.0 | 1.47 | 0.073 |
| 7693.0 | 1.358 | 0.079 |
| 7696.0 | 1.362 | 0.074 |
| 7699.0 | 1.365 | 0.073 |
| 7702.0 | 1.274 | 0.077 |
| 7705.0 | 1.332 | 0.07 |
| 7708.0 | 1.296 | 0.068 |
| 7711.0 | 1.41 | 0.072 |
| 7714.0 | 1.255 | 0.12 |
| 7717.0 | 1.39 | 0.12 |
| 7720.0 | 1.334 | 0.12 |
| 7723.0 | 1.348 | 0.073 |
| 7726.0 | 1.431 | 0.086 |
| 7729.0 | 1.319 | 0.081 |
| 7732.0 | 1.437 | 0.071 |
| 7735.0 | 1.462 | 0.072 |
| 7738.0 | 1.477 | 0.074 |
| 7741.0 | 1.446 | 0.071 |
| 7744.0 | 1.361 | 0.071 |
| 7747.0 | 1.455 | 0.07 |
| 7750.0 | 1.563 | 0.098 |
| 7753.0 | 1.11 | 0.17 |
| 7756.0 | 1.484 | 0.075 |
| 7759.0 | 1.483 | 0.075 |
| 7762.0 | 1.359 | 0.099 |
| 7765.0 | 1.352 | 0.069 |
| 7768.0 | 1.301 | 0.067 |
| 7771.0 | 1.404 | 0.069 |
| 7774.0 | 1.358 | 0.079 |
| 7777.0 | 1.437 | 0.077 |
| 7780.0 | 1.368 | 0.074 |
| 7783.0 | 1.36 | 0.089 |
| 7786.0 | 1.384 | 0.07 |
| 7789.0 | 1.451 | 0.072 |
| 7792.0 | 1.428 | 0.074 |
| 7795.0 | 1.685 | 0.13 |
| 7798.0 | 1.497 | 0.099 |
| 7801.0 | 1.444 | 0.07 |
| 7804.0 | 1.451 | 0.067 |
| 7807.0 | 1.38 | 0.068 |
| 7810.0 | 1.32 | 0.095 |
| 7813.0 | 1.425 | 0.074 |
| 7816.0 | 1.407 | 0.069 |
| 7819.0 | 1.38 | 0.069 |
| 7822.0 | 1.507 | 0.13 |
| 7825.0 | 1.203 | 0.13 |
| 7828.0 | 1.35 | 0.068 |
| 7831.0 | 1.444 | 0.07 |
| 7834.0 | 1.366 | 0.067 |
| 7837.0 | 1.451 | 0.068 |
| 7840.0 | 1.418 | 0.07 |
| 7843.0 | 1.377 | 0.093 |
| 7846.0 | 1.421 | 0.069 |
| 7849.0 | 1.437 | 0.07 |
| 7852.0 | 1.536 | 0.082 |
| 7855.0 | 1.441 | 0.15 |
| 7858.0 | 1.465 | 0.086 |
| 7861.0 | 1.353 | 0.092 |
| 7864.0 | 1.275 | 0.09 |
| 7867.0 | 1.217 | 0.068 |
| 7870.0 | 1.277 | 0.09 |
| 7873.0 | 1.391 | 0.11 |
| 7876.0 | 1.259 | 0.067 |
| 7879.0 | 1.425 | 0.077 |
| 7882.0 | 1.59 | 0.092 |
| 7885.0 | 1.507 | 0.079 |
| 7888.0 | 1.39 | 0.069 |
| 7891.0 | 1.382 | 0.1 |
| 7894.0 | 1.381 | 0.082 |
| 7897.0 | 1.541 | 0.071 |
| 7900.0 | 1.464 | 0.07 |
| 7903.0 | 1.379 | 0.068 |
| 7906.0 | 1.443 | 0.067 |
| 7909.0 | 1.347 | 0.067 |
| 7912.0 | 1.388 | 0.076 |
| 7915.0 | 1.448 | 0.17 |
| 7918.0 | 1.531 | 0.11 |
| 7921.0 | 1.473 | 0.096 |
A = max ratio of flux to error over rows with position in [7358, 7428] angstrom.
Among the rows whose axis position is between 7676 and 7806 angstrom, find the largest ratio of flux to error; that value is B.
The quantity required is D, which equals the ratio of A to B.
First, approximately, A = 20.3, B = 21.7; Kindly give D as 0.94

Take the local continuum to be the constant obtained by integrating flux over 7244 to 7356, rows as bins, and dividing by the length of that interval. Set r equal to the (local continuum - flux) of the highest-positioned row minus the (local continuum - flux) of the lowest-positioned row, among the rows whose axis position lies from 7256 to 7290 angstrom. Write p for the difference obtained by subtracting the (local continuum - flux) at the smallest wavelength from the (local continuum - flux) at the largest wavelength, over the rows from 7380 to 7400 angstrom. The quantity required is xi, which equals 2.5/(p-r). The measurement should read -14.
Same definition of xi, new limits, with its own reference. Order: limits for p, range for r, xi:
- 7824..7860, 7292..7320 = -24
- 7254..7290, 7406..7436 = -100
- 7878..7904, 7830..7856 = 58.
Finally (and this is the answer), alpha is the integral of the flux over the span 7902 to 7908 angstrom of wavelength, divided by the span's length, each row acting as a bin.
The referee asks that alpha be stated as 1.41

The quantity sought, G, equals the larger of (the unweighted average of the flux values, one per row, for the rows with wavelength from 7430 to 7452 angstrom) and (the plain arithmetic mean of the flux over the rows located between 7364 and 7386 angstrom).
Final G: 1.46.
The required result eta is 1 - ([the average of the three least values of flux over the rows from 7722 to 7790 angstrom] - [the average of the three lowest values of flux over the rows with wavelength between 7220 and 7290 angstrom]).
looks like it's 1.02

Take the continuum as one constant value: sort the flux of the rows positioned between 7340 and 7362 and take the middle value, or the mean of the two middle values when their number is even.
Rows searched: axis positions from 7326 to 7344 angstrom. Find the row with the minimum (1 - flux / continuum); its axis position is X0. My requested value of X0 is 7342.0 angstrom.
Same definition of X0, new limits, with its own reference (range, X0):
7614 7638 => 7636.0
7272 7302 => 7285.0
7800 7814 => 7804.0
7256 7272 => 7261.0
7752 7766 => 7756.0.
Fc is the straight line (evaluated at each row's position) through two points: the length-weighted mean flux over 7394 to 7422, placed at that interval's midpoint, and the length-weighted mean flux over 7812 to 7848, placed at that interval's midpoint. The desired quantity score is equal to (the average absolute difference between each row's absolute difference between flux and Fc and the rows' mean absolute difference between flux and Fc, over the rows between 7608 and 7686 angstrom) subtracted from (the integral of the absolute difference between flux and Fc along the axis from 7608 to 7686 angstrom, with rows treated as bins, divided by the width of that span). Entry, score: 0.0353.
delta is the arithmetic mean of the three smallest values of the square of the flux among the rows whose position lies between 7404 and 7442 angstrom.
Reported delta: 1.74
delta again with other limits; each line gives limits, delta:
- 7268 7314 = 1.67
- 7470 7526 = 1.49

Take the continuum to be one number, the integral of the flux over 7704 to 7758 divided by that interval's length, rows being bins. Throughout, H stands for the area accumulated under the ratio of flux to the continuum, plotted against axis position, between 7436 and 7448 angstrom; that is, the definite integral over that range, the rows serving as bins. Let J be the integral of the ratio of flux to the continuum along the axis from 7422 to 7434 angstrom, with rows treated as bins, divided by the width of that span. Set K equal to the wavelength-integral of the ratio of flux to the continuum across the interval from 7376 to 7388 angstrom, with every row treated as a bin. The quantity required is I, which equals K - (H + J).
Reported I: -1.1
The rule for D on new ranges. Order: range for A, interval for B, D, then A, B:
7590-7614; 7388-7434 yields 0.91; 18.4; 20.2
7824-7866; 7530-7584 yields 1.22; 21.3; 17.6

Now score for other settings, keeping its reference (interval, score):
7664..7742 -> 0.0304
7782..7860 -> 0.0207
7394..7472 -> 0.0368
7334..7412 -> 0.0349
